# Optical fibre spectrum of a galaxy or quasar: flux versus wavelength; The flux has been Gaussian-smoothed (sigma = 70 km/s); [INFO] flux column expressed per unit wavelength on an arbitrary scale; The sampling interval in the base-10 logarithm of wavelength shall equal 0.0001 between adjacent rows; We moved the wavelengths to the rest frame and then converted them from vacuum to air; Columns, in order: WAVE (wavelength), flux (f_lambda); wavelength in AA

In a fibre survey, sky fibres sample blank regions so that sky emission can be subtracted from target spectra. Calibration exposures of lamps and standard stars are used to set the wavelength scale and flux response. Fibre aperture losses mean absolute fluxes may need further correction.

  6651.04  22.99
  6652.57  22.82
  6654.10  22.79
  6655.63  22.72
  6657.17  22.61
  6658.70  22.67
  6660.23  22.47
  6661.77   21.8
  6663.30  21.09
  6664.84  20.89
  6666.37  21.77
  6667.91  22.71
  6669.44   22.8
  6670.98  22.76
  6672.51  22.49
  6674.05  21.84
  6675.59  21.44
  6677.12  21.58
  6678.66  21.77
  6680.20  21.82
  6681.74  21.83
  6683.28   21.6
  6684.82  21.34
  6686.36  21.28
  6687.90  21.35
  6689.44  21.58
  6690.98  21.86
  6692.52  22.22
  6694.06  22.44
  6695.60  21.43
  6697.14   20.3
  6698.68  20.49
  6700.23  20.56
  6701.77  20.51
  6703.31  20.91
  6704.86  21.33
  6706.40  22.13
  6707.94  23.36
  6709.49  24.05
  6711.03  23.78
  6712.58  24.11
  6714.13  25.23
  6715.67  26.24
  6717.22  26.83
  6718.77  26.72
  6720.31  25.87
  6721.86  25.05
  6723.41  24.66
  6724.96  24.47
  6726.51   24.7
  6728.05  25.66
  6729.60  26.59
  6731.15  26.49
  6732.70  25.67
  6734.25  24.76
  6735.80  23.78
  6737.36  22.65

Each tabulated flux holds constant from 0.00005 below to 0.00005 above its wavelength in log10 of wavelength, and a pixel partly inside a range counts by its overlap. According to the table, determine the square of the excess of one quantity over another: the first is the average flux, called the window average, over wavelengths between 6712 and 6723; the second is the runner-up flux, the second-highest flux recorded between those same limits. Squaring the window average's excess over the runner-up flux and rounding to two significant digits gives 1.0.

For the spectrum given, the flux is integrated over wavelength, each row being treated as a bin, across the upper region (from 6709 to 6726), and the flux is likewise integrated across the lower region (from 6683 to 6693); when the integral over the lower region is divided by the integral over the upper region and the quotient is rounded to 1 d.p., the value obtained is 0.5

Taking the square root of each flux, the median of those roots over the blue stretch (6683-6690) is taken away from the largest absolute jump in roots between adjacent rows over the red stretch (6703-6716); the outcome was -4.49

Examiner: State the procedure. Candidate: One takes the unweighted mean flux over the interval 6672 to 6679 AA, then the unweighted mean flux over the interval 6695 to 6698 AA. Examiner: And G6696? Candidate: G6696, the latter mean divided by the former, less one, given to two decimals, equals -0.04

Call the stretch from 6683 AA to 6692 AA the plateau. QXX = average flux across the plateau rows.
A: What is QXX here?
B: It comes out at 21.5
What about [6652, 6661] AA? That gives 22.7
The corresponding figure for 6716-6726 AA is 25.6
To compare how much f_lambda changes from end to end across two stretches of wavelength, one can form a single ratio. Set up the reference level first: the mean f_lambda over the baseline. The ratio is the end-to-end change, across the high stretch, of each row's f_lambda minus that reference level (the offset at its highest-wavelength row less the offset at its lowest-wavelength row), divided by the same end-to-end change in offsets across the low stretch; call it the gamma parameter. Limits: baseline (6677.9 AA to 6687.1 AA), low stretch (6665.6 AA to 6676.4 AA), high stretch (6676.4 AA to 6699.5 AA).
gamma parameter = 3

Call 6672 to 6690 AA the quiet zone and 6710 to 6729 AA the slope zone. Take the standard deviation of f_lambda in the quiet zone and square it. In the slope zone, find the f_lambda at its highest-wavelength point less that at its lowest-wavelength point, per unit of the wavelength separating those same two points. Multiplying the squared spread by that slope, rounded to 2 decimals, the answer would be 0.01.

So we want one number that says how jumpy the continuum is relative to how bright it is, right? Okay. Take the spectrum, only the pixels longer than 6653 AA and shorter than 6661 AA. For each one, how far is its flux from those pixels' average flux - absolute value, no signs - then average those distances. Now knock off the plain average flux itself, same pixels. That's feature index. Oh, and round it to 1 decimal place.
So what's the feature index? -22.6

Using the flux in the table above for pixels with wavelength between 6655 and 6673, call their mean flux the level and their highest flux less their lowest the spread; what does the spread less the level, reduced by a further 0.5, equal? -20.8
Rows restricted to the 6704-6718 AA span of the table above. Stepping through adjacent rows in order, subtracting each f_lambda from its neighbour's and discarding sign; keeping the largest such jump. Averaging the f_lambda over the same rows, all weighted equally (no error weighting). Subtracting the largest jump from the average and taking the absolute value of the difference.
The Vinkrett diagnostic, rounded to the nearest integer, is 23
